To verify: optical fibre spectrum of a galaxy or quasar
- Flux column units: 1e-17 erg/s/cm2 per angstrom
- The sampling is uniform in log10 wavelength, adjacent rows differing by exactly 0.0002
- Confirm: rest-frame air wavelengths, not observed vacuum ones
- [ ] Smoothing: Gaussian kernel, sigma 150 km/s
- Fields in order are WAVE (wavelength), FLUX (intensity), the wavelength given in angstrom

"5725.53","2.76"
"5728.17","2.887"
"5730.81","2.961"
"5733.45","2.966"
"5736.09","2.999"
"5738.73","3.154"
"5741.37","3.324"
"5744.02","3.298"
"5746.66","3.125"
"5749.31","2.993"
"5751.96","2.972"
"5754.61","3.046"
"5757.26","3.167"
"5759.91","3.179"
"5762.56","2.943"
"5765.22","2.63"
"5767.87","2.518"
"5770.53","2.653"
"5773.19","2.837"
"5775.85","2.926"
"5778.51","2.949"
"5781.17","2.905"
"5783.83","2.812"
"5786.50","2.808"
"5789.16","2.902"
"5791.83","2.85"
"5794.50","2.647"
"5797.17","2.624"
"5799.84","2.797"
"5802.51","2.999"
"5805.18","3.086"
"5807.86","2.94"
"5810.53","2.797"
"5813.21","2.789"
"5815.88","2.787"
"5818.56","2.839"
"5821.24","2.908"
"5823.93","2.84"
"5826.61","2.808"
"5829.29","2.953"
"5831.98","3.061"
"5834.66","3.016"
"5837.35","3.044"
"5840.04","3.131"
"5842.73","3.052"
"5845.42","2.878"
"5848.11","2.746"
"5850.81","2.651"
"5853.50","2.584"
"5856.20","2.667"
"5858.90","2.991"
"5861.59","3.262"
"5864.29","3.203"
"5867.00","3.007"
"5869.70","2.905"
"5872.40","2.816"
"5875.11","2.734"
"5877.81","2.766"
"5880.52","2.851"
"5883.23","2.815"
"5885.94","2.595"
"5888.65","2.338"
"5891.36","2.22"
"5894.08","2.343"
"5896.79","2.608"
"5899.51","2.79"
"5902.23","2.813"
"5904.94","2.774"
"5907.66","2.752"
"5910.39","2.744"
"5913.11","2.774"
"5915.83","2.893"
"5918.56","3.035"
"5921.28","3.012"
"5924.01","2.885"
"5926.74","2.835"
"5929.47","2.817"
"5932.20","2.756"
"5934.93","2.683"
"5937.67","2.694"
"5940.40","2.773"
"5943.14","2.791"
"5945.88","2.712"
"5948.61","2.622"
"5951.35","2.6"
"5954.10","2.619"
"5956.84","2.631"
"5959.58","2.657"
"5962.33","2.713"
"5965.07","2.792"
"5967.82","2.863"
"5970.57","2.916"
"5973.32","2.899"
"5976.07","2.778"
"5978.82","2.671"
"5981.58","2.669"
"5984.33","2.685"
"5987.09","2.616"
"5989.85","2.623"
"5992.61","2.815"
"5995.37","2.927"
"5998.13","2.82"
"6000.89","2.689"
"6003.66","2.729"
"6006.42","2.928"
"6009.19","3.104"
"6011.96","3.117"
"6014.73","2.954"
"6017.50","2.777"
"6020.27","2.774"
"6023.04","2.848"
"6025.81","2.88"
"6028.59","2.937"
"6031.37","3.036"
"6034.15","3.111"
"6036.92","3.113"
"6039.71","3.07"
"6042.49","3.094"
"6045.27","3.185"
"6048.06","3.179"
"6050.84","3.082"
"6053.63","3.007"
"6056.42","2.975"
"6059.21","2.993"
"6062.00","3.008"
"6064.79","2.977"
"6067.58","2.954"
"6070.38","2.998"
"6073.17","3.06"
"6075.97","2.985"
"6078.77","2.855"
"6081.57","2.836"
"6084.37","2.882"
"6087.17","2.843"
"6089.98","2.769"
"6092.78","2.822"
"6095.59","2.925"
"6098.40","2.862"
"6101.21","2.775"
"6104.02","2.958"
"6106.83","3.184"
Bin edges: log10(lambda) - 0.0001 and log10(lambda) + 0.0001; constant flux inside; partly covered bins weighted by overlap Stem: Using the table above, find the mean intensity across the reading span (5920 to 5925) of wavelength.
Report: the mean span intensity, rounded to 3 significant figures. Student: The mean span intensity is 2.95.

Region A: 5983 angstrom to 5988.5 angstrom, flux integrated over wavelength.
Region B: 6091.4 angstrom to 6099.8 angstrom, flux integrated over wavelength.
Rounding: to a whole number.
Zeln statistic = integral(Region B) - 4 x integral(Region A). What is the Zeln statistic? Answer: -34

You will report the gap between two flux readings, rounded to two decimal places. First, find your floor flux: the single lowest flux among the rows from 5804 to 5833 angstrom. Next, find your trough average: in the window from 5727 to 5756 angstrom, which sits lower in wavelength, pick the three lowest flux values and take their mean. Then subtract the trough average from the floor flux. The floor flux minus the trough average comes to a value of -0.15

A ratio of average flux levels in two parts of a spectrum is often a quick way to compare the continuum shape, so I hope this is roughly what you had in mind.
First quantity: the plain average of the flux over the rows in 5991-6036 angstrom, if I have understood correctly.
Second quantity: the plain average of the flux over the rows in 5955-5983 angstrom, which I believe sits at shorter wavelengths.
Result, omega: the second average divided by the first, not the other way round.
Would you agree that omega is 0.95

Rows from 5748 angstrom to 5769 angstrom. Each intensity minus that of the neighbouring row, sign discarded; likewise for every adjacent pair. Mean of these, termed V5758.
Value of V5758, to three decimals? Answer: 0.127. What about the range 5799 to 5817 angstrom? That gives 0.098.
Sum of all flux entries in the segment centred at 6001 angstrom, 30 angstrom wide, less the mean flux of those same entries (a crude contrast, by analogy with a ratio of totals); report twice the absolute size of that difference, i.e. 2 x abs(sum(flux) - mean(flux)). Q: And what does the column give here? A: 57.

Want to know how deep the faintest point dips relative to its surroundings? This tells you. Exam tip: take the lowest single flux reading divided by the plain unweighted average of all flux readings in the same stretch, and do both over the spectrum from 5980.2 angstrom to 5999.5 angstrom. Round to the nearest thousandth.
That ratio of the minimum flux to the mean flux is 0.956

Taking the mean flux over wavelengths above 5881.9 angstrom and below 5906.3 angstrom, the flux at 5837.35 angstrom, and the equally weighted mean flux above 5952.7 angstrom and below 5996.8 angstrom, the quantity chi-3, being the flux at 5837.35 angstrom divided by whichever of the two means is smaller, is 1.176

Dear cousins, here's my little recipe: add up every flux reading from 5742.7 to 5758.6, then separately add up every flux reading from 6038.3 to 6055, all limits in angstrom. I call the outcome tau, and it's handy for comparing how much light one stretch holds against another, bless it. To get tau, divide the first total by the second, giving 1.00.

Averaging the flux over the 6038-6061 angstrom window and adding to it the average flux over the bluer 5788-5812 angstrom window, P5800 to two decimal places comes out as 5.92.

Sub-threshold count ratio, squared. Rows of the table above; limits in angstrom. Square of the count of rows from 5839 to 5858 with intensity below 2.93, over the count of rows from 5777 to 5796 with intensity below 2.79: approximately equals 25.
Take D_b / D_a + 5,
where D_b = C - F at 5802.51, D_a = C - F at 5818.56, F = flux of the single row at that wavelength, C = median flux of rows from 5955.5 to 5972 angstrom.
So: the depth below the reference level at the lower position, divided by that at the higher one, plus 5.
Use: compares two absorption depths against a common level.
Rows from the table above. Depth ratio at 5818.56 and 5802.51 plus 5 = 7.8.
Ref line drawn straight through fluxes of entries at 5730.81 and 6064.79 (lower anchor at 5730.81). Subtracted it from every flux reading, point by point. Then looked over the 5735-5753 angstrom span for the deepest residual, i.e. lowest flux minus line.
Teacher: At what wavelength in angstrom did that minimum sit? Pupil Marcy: 5751.96 angstrom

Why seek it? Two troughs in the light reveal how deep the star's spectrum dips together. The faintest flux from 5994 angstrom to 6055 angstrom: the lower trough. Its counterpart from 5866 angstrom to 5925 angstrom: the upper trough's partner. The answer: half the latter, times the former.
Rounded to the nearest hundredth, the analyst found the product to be 2.98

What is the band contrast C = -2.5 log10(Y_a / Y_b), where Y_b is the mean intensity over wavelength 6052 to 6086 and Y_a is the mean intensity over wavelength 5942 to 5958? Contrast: 0.12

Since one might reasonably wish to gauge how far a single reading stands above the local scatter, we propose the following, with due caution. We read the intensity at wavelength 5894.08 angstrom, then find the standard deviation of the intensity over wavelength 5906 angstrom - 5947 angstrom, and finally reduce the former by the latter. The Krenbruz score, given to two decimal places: 2.24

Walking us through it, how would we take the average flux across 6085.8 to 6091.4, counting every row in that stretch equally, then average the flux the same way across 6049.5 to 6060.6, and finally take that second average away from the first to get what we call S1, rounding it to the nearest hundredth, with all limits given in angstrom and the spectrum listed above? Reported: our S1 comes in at -0.21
